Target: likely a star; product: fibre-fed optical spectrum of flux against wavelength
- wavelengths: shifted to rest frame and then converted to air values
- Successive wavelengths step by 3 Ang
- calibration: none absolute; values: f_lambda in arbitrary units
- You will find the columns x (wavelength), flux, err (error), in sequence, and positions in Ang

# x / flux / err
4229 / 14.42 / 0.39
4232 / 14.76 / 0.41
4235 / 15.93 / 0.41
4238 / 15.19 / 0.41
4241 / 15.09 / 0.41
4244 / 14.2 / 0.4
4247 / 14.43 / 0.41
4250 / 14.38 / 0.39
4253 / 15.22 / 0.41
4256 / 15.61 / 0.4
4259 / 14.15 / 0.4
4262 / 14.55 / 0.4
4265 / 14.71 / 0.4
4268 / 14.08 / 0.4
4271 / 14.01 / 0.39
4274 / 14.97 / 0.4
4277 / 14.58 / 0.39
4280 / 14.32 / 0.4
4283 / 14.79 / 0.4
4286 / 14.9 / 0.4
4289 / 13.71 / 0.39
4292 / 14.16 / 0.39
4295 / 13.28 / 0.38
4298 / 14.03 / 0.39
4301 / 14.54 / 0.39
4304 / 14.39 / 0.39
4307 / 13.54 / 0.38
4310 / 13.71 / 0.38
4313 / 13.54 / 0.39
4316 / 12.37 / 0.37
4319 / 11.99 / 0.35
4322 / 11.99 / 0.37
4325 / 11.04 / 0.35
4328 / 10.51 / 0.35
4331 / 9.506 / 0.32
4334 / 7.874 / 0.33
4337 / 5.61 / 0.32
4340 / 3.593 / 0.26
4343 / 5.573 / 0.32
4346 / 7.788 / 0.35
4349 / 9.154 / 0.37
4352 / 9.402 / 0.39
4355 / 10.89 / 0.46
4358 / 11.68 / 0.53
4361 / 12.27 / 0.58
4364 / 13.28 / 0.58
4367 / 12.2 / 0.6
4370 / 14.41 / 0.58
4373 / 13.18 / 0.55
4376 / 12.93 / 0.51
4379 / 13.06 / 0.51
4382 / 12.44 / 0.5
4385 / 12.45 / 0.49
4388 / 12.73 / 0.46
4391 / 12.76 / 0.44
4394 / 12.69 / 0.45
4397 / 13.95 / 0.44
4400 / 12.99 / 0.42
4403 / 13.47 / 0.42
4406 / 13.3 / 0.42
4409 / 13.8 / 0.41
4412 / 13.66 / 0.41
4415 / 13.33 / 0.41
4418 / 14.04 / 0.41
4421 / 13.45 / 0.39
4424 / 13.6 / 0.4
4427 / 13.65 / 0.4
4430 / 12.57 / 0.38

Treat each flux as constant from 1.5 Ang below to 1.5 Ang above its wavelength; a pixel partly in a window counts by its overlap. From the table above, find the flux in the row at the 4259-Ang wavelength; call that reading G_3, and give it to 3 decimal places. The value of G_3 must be 14.150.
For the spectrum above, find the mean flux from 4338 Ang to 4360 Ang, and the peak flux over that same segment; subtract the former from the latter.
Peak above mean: 3.4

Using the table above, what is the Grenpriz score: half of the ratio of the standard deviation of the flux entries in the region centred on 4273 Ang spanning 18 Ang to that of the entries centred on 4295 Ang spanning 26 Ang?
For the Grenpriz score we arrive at 0.3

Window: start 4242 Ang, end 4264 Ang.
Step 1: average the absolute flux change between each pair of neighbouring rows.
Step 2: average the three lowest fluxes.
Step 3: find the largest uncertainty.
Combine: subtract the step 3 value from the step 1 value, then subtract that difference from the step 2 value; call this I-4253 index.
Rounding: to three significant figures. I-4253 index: 14.1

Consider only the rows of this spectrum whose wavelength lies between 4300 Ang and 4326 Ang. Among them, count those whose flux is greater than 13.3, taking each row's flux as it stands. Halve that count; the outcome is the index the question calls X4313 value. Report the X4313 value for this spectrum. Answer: 2.5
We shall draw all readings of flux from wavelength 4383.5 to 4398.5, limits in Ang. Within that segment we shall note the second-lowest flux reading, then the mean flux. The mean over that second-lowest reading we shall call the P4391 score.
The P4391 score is 1.018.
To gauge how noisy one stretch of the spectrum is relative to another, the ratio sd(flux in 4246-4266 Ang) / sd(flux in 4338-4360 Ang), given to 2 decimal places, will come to 0.18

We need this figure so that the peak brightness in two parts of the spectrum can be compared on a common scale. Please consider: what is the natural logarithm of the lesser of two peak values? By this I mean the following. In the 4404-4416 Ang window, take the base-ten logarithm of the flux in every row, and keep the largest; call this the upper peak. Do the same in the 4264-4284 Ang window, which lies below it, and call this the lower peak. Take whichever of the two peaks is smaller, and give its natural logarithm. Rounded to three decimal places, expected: 0.131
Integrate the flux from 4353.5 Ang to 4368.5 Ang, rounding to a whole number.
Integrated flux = 181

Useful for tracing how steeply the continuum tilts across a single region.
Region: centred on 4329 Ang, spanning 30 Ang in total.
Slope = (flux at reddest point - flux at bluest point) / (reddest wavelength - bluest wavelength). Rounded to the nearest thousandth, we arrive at -0.252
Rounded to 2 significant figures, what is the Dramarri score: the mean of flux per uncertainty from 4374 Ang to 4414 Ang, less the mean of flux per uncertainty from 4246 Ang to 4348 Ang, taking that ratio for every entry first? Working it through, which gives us -3.8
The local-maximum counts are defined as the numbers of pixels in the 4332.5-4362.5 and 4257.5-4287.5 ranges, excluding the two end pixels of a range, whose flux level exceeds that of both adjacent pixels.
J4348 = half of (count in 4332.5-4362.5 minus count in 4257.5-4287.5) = -1.0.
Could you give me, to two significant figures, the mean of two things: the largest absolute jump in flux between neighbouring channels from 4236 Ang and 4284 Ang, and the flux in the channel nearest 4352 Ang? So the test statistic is 5.4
